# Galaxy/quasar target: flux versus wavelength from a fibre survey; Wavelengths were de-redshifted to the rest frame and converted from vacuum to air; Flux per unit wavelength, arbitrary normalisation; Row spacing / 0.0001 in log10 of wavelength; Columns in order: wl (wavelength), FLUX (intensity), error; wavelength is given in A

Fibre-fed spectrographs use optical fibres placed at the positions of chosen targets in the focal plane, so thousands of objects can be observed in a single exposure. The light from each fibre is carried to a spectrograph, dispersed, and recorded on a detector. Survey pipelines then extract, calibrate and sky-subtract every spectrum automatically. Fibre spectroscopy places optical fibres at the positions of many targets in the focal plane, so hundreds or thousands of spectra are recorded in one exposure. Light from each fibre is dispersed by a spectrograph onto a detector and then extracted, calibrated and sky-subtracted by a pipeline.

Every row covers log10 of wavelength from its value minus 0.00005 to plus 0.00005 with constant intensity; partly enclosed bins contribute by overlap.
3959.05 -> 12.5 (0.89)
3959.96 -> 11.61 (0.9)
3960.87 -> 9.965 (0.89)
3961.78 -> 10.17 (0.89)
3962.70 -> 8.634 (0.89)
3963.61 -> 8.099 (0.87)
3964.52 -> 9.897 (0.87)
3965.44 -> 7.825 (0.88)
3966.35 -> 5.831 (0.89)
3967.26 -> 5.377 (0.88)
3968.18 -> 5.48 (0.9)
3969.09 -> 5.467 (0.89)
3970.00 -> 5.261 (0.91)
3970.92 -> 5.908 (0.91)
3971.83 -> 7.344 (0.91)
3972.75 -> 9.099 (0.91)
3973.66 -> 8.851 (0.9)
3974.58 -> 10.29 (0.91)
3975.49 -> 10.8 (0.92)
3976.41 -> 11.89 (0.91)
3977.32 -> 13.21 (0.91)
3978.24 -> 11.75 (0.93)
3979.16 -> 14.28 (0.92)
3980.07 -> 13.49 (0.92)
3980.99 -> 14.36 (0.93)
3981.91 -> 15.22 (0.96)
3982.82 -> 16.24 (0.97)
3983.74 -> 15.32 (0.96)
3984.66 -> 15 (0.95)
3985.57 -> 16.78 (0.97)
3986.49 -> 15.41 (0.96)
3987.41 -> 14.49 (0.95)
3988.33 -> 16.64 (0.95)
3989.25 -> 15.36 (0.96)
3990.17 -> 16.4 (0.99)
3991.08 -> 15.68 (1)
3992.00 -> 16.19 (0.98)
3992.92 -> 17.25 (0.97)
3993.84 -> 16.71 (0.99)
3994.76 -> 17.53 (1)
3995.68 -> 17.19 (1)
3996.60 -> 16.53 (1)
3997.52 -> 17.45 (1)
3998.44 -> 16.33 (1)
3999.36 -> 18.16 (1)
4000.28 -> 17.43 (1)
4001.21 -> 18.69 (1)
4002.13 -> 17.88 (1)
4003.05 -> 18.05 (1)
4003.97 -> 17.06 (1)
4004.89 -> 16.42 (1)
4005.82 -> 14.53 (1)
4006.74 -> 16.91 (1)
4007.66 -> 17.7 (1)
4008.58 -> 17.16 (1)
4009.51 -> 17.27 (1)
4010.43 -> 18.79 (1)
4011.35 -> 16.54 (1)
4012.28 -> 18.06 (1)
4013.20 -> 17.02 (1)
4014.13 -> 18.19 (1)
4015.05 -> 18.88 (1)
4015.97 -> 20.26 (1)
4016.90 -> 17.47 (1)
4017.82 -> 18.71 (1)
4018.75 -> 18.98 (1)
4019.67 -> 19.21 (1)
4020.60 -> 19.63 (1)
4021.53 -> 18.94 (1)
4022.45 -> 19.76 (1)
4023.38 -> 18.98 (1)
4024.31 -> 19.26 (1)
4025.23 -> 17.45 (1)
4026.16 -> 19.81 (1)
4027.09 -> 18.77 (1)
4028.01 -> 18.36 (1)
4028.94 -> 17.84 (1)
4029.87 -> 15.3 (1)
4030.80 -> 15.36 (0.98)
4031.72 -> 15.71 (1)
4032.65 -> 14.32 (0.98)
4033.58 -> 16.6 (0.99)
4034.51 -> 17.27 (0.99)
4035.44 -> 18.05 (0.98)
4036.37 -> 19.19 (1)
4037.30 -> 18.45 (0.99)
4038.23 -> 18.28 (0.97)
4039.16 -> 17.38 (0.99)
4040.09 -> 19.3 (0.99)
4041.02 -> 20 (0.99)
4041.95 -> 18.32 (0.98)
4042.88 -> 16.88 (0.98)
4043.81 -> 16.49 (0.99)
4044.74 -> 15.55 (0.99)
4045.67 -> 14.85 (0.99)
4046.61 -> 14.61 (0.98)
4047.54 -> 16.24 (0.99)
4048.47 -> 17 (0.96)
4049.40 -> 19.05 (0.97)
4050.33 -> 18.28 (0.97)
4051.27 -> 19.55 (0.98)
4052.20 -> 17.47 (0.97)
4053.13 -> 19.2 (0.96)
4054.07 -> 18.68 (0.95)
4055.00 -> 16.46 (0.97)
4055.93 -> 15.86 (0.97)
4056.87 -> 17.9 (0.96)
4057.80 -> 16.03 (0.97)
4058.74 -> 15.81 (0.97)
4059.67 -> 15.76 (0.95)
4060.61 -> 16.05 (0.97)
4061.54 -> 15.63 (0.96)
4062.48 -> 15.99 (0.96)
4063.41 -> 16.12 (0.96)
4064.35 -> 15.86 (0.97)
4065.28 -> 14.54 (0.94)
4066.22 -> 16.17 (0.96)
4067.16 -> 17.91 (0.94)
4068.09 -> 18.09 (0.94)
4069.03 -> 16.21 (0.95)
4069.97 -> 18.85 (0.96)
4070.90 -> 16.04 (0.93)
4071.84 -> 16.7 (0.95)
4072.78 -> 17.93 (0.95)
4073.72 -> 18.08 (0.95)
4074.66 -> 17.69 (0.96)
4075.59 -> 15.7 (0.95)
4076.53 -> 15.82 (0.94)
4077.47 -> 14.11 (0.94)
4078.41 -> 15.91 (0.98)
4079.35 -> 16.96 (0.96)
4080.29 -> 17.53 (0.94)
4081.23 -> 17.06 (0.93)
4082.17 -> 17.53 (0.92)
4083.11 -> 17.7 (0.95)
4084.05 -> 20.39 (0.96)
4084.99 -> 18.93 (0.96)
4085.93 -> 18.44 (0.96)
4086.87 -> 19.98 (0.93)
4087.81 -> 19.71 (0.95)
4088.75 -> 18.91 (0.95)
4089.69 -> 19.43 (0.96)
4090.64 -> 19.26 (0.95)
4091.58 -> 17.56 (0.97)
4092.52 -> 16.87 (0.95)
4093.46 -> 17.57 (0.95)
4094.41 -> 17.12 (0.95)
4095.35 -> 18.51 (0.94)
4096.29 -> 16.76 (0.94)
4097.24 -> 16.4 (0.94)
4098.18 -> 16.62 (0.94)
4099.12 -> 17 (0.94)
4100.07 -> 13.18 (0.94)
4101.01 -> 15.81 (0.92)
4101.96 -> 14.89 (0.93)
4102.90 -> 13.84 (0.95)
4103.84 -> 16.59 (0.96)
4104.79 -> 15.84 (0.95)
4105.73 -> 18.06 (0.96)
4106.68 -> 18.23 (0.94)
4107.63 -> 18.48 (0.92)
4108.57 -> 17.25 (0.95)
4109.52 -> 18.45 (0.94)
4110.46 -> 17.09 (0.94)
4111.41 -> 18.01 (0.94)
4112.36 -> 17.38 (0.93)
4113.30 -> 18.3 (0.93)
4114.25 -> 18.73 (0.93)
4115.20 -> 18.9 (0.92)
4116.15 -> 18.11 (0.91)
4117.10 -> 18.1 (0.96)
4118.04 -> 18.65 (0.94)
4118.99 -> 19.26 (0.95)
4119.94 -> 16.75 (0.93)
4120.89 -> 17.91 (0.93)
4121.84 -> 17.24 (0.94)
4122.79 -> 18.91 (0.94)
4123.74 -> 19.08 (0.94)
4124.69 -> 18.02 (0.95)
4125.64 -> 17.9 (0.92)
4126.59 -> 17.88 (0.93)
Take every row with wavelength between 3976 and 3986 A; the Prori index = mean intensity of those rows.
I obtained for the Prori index 14.3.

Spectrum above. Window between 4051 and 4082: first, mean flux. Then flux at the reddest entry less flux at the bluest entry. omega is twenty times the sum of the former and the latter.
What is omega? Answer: 286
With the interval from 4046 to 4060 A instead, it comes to 367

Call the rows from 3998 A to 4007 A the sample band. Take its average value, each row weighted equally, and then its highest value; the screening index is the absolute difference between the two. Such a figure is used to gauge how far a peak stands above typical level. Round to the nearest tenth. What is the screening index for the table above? 1.5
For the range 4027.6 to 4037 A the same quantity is 2.4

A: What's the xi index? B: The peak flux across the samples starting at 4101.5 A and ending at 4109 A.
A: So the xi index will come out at 18.48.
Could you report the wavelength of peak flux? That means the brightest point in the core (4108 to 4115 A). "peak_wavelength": 4114.25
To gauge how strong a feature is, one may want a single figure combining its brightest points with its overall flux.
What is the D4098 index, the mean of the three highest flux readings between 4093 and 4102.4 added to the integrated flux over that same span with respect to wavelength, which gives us 172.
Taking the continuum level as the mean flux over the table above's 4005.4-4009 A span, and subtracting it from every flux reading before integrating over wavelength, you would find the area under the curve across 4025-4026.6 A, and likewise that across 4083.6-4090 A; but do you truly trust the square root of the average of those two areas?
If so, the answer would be 3.3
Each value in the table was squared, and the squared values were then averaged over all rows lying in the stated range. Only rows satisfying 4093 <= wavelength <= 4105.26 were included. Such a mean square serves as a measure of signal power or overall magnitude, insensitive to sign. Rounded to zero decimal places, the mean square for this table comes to 263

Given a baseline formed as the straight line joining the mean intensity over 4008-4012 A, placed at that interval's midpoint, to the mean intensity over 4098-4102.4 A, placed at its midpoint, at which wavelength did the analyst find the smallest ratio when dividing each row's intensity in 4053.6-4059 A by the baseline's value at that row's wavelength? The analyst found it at 4055.93 A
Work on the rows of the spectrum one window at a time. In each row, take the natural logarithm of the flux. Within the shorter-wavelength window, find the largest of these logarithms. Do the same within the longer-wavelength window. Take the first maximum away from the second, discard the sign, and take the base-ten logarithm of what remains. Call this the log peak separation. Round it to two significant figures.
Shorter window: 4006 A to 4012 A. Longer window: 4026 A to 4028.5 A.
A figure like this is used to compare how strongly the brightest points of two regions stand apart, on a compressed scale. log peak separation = -1.3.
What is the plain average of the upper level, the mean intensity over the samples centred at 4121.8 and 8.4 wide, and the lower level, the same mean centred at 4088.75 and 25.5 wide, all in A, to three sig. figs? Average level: 17.8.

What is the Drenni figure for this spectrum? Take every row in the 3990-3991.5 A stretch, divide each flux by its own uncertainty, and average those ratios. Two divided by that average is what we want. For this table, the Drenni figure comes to 0.124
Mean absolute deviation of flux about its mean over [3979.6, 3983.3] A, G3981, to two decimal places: 0.90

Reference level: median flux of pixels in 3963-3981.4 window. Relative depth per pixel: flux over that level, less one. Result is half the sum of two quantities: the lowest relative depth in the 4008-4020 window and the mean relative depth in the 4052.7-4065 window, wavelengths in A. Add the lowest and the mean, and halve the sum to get 0.84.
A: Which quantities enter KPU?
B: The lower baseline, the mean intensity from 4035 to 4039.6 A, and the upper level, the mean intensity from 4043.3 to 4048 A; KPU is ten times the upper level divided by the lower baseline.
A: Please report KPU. 8.5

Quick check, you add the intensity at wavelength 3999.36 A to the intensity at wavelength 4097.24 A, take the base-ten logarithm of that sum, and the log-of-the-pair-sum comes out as 1.539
